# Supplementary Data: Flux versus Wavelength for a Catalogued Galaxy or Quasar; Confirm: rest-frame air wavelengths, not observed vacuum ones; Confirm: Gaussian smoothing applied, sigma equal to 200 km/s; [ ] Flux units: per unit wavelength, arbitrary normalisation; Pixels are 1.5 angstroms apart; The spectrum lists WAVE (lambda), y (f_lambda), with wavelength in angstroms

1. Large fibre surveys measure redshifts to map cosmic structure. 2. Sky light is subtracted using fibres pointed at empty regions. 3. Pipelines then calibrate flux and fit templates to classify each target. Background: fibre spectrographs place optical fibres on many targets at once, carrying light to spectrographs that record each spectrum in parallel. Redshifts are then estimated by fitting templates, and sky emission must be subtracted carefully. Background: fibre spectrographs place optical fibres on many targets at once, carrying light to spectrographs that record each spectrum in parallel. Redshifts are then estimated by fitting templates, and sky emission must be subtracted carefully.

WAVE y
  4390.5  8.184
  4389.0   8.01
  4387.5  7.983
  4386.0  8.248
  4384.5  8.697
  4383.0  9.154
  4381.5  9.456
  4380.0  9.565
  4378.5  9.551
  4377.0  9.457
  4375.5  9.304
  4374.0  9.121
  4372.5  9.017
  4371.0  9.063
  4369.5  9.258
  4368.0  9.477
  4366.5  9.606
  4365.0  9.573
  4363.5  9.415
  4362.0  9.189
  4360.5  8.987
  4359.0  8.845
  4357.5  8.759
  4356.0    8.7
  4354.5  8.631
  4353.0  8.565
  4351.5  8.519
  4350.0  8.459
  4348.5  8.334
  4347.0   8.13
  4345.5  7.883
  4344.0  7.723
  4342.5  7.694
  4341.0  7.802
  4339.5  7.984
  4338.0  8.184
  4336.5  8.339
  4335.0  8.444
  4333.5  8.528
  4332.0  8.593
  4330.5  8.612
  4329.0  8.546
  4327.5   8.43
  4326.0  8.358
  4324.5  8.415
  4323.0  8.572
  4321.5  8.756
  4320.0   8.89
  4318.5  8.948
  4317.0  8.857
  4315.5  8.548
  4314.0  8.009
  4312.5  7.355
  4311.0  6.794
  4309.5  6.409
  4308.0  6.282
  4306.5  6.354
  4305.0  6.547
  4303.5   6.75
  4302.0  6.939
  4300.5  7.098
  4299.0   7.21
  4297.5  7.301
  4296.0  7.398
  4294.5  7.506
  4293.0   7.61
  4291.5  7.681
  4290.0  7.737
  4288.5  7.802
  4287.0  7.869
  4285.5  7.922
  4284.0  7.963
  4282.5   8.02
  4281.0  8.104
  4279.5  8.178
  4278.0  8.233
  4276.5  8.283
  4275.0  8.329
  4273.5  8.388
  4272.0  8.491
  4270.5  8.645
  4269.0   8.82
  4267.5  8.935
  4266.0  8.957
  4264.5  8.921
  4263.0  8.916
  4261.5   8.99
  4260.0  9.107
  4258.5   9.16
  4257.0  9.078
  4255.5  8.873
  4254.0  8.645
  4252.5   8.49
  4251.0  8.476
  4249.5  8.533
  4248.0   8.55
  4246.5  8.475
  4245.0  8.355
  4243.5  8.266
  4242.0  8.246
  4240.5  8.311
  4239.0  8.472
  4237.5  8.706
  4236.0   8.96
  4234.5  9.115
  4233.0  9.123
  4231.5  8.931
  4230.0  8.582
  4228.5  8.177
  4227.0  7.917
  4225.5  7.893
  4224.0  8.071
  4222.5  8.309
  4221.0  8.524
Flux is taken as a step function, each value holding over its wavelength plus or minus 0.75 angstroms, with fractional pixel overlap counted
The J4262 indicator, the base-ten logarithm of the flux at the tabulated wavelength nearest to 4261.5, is 0.95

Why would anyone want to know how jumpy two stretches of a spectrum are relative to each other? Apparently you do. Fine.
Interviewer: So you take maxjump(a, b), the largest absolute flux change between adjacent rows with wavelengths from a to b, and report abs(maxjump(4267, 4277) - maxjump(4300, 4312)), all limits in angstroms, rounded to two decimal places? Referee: 0.21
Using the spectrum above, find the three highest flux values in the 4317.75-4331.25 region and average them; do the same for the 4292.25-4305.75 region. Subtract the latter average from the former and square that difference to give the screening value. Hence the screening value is 1.8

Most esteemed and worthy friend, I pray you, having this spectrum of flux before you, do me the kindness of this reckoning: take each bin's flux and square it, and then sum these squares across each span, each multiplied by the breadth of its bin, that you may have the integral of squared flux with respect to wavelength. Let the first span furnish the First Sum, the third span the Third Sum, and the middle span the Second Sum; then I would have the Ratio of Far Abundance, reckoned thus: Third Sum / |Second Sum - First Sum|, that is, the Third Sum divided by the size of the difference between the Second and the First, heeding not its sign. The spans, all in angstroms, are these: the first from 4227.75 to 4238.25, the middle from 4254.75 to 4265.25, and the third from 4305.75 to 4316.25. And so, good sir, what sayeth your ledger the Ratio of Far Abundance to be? 14.2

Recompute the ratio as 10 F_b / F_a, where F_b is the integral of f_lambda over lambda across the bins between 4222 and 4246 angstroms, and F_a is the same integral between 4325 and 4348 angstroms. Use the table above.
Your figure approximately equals 11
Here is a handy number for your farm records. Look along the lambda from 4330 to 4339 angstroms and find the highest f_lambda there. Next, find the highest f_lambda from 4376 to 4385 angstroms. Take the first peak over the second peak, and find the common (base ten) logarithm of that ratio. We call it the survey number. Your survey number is -0.05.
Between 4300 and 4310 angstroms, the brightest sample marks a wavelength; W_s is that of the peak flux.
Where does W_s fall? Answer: 4300.5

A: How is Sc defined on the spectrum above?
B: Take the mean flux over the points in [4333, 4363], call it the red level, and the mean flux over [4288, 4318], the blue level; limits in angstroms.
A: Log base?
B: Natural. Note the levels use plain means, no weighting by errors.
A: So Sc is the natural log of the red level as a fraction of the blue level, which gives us 0.137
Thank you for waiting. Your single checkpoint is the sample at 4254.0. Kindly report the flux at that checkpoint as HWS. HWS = 8.645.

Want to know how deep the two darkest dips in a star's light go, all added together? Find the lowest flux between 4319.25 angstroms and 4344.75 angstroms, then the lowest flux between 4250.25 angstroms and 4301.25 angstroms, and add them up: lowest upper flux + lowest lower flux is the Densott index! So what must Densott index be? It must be 14.8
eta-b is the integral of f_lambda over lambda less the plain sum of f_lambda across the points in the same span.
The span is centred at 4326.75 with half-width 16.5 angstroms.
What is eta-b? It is 91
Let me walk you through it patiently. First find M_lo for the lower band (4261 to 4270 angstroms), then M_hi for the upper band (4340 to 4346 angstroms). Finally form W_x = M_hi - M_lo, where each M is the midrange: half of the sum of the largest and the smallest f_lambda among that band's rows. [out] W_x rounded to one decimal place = -1.1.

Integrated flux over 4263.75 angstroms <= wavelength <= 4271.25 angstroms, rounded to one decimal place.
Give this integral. 66.4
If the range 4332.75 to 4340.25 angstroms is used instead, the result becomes 62.2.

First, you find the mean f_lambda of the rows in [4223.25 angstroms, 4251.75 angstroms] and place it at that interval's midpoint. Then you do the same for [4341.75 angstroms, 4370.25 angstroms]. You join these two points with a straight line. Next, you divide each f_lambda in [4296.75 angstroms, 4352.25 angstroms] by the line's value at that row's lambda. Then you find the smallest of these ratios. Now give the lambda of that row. 4308.0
